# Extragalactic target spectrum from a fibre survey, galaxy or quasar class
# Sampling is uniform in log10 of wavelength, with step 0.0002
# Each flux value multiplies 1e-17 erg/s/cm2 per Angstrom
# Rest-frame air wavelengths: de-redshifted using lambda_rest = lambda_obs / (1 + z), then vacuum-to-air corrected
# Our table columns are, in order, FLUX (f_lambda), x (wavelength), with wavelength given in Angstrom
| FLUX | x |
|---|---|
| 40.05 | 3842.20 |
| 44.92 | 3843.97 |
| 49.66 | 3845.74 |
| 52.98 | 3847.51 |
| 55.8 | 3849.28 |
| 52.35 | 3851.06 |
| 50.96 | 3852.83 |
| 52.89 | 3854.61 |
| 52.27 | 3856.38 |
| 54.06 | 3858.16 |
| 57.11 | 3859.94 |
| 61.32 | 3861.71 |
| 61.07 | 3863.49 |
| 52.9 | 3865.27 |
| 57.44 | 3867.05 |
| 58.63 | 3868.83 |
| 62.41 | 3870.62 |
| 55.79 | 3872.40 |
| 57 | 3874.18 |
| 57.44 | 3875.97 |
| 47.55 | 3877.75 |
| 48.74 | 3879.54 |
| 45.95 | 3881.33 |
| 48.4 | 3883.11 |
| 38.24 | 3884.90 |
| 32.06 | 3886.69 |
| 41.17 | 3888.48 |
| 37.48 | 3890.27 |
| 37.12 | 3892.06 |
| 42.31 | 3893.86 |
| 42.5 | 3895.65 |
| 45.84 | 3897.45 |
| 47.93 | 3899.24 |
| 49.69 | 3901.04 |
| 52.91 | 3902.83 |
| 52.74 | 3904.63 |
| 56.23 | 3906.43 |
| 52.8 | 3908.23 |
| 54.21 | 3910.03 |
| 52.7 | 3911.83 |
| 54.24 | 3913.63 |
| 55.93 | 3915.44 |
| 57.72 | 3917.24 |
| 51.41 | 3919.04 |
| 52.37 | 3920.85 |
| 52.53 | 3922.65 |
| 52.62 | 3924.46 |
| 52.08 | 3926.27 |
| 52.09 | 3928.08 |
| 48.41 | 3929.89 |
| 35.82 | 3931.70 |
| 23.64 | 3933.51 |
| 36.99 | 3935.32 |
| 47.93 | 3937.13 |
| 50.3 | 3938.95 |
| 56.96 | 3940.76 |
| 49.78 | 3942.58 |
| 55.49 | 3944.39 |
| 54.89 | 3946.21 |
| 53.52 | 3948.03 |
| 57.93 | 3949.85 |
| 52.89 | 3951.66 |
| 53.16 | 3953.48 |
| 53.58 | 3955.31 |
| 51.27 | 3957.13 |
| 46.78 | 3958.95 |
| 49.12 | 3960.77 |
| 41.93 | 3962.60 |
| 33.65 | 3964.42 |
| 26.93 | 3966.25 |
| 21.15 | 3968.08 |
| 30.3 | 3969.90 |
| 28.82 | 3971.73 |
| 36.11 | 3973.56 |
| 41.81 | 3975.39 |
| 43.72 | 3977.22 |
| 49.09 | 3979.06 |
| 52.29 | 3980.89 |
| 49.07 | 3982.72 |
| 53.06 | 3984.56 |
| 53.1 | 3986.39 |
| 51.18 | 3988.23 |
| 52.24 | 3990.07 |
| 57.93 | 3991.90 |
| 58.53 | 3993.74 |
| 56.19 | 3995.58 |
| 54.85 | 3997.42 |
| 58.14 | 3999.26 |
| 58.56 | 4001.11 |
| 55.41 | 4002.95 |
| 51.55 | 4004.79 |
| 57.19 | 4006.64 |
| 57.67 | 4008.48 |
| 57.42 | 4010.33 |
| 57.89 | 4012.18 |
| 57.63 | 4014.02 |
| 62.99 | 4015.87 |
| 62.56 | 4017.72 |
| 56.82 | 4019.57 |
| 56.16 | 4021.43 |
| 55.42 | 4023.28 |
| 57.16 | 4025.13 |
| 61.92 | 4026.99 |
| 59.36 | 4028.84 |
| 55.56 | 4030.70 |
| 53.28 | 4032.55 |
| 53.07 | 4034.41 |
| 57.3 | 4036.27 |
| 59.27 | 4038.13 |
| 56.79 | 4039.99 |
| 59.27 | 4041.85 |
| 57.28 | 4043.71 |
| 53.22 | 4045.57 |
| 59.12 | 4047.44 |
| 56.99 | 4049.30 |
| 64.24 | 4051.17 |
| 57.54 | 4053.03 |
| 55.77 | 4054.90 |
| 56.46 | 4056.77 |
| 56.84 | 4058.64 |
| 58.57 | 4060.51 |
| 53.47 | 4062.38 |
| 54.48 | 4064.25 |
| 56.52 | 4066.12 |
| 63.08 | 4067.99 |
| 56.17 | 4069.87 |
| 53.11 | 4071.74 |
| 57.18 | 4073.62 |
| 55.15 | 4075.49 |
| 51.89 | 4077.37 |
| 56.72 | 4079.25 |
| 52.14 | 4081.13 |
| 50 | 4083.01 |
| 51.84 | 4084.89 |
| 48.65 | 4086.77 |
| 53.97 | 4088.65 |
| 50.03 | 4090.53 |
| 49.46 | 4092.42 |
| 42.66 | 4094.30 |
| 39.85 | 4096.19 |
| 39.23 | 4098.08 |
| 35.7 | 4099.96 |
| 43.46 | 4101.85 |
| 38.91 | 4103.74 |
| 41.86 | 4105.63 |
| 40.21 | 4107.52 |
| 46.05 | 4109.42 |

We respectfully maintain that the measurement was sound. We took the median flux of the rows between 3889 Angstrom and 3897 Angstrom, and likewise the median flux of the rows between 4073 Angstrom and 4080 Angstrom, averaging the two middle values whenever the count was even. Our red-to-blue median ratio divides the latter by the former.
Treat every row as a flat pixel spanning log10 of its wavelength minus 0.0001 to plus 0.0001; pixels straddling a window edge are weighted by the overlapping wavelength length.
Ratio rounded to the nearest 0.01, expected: 1.40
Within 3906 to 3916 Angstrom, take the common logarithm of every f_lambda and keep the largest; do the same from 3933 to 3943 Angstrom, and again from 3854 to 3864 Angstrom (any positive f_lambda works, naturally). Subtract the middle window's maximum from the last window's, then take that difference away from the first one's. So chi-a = 1.72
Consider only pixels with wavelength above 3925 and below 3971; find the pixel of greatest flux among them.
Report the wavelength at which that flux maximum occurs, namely 3949.85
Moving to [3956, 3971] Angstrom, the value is 3957.13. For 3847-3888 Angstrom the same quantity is 3870.62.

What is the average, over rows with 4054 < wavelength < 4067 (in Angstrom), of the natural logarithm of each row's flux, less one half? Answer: 3.53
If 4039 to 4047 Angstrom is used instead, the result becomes 3.54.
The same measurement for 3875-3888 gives 3.30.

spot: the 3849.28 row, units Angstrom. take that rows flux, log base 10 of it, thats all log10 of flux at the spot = 1.75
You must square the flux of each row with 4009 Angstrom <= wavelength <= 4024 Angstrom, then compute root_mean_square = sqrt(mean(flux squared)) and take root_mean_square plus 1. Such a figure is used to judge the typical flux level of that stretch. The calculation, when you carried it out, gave 59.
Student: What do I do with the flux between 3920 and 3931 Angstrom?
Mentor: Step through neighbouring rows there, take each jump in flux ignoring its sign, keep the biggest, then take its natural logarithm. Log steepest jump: 1.3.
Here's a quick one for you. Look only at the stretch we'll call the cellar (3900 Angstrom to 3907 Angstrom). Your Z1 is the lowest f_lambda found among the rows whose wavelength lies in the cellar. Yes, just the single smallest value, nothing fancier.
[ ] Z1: 49.69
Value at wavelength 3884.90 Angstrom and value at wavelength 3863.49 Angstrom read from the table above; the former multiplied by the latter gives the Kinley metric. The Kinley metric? 2335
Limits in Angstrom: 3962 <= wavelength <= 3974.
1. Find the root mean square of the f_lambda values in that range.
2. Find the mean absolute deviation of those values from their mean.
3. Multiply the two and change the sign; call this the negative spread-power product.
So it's -163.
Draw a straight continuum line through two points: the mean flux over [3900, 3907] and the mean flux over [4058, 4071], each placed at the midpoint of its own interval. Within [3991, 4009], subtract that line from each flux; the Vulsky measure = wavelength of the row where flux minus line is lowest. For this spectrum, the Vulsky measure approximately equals 4004.79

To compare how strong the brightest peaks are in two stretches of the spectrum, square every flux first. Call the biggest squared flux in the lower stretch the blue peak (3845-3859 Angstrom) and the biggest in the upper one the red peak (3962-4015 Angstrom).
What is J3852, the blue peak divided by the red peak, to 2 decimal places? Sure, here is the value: 0.91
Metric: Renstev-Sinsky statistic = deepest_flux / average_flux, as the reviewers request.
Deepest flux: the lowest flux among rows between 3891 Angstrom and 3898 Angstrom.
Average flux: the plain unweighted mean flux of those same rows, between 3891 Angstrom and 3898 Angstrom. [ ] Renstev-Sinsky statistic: 0.89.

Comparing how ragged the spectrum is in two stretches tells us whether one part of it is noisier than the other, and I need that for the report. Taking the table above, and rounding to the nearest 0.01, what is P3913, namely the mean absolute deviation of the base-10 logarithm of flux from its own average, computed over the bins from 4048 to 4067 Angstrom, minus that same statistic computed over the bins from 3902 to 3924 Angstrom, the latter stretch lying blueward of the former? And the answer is 0.00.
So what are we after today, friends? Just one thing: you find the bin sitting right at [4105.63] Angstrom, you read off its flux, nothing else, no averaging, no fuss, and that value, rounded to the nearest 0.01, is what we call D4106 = 41.86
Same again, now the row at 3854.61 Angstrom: 52.89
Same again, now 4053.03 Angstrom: 57.54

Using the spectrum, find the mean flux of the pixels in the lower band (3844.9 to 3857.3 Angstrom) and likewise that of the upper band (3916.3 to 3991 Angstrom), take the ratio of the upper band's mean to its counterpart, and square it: 0.79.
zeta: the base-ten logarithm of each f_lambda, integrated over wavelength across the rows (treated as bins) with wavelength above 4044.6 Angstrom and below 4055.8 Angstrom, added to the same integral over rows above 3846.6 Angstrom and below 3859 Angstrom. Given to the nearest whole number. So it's 41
